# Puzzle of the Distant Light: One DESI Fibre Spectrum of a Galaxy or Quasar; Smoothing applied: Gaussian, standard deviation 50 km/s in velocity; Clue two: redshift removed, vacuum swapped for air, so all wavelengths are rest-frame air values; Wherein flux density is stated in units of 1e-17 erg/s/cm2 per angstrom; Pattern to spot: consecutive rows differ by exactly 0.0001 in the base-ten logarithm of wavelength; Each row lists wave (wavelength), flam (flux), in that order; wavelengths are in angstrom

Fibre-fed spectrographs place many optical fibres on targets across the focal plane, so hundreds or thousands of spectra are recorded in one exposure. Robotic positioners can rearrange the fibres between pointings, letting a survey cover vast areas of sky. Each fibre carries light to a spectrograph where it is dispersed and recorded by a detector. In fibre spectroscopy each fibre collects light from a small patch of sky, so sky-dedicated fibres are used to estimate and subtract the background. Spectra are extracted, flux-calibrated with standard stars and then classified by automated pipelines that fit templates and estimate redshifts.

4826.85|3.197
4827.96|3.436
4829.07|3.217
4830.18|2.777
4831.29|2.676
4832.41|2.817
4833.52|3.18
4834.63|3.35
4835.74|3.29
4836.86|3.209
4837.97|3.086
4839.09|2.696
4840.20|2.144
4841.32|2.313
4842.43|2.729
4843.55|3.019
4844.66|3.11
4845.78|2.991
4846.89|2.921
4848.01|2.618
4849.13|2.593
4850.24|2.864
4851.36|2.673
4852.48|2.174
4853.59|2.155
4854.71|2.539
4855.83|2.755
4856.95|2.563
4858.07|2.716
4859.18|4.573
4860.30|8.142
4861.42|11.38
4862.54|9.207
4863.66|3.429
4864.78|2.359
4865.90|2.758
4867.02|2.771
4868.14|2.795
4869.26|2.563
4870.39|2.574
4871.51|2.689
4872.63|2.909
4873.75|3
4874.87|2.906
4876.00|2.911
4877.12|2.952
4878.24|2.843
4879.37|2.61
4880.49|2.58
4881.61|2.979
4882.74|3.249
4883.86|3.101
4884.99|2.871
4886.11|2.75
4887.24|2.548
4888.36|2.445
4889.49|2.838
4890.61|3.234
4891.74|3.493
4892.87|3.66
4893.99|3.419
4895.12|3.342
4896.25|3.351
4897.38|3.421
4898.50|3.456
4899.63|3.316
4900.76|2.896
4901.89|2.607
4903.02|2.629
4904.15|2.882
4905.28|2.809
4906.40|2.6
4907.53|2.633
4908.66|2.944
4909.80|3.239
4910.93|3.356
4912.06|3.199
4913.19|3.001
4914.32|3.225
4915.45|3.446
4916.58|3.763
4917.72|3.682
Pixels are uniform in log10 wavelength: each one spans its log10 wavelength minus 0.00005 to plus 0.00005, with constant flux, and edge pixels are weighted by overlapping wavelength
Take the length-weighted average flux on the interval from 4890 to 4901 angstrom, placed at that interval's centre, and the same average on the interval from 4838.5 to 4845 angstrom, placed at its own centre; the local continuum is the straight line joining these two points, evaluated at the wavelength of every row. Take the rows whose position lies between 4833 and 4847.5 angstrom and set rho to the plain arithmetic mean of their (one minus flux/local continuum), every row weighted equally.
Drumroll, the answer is -0.11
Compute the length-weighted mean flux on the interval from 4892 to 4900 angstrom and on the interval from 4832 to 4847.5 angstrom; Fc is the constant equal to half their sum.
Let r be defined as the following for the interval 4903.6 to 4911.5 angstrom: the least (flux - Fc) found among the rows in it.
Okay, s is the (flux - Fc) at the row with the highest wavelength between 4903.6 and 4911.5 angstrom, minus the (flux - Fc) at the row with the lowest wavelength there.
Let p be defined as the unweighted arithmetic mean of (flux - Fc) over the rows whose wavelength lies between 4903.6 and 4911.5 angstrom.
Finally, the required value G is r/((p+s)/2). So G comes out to -5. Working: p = -0.25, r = -0.6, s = 0.5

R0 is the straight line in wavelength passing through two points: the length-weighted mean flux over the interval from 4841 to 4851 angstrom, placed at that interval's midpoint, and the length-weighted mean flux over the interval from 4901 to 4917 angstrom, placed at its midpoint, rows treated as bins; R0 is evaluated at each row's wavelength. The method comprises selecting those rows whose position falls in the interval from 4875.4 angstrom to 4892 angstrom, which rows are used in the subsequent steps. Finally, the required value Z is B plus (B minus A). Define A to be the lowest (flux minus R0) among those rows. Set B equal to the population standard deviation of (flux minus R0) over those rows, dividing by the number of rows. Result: 1.1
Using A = -0.50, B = 0.28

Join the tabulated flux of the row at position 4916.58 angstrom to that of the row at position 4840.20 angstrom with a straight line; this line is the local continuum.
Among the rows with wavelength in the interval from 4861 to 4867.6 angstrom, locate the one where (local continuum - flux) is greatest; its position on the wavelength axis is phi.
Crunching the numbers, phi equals 4864.78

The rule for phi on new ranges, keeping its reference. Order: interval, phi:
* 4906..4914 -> 4906.40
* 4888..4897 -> 4888.36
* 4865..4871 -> 4870.39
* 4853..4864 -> 4853.59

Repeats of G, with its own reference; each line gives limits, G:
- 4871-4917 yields -2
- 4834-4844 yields 3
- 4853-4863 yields 0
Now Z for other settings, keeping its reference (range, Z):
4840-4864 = 5.5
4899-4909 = 0.9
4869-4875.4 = 0.7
